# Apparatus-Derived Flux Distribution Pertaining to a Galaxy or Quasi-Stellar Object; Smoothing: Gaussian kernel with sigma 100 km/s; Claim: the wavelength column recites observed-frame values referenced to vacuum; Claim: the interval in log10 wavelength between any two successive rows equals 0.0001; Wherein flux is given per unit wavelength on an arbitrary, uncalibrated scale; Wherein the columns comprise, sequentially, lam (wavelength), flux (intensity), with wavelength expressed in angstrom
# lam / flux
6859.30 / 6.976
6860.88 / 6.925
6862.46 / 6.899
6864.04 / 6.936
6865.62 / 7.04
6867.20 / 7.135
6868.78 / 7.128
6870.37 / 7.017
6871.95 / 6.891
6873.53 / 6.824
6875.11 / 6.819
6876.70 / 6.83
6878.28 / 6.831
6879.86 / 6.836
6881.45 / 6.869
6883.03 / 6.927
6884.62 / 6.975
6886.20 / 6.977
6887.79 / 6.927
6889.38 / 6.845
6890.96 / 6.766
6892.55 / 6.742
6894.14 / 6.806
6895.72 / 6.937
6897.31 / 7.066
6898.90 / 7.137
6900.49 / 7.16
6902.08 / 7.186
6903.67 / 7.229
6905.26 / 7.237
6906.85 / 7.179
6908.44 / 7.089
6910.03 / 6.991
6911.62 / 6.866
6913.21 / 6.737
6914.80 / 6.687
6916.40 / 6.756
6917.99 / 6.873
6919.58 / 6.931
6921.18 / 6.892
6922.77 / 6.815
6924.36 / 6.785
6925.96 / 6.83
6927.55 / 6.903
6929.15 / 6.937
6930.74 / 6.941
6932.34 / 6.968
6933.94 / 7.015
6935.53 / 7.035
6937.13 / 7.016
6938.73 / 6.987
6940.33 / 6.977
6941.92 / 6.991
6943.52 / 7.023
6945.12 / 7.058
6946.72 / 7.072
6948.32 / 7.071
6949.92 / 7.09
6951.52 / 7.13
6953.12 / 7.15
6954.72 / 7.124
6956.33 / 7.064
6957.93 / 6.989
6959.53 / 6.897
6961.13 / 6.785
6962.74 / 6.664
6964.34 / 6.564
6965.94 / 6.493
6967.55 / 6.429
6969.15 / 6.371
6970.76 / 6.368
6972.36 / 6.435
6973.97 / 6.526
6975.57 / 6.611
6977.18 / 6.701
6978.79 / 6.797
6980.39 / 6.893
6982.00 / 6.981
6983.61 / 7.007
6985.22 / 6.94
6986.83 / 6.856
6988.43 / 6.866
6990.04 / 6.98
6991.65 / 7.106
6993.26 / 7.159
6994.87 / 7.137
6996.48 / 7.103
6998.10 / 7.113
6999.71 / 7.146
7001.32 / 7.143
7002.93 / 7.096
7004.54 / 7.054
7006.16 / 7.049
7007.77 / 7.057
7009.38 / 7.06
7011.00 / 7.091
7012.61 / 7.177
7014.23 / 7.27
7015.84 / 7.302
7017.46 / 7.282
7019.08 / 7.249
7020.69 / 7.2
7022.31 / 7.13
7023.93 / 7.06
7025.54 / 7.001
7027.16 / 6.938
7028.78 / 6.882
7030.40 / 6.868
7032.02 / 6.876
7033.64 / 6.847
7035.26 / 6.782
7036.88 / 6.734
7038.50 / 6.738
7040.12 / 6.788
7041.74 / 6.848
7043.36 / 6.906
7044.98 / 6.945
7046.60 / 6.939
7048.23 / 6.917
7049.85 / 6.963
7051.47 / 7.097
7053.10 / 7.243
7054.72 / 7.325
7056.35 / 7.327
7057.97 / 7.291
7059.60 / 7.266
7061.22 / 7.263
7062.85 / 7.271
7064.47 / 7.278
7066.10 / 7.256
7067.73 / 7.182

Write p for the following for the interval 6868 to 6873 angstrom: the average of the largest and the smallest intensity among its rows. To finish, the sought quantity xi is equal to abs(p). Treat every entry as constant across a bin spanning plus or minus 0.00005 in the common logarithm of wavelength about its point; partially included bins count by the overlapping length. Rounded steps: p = 7.01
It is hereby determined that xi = 7.01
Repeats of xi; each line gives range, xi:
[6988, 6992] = 6.99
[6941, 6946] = 7.02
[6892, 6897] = 6.84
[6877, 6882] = 6.85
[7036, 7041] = 6.76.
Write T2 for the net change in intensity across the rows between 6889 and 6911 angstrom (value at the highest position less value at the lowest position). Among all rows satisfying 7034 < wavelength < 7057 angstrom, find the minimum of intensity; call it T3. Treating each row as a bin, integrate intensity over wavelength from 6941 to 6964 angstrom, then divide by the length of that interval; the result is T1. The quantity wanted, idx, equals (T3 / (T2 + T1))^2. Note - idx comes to 0.89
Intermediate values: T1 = 7.00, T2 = 0.1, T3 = 6.734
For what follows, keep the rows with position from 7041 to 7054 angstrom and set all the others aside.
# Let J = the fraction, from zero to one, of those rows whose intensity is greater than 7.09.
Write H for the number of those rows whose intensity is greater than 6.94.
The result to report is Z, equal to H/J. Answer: 16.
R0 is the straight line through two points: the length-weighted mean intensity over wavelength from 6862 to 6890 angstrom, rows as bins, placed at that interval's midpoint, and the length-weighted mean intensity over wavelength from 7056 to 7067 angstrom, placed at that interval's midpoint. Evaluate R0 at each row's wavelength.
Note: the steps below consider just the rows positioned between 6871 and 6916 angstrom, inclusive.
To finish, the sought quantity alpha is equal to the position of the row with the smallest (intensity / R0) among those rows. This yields 6914.80 angstrom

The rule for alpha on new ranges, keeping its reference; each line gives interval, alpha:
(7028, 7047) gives 7036.88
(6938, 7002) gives 6970.76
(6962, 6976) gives 6970.76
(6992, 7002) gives 6996.48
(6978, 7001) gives 6978.79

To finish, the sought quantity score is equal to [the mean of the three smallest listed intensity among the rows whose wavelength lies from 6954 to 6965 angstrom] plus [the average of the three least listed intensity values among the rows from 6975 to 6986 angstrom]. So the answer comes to 13.4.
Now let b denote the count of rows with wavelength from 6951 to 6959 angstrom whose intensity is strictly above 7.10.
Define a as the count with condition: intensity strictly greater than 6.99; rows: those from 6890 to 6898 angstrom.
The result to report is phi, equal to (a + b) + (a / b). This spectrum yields 4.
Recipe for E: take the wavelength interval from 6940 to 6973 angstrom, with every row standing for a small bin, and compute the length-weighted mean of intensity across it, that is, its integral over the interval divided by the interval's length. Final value 6.85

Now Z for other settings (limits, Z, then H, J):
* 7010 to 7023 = 8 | 8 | 1.00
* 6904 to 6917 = 16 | 4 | 0.25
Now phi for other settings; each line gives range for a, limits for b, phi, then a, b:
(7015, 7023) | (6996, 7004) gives 10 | 5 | 4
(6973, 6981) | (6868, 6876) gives 1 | 0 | 1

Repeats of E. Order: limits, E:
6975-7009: 6.99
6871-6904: 6.93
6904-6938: 6.93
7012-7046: 6.99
